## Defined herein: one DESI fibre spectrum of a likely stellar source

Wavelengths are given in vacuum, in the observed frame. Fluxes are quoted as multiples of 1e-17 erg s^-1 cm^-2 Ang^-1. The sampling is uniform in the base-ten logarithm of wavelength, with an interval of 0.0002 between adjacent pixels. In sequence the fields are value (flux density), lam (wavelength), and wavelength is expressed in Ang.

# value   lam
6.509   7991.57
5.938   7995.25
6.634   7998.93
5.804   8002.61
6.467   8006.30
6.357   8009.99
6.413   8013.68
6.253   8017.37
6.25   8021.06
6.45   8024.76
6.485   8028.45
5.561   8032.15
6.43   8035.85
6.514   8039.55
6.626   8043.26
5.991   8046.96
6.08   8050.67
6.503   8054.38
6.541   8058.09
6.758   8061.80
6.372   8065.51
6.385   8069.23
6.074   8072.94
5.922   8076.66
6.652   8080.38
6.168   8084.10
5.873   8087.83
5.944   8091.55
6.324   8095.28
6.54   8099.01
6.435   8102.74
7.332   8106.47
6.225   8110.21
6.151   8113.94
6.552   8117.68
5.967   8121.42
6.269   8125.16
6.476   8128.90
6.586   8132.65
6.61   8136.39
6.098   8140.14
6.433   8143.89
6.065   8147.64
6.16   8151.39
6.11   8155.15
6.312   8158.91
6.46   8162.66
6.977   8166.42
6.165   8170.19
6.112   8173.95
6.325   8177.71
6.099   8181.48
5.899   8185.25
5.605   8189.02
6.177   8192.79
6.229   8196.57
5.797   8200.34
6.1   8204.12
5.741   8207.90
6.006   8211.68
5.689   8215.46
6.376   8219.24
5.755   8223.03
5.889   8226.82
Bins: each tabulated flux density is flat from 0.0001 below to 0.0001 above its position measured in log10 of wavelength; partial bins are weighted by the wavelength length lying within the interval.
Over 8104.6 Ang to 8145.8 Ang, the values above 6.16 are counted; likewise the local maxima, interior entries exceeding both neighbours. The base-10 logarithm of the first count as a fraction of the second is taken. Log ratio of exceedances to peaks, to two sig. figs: 0.60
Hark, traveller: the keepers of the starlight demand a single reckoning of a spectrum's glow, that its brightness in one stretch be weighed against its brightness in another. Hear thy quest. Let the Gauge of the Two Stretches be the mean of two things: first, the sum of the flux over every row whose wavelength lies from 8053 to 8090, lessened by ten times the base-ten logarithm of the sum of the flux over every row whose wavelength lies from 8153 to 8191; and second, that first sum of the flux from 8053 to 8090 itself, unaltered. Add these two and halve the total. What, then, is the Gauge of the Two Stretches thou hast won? 54.3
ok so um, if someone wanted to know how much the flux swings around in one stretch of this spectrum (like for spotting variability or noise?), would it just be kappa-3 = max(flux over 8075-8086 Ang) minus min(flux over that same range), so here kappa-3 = 0.73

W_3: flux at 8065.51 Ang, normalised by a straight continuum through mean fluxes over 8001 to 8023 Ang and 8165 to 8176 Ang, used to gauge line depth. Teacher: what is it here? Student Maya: 1.01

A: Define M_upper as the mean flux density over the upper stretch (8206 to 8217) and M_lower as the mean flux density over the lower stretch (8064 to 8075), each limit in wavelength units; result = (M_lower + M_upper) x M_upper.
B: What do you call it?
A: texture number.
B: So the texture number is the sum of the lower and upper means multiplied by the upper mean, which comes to 70.3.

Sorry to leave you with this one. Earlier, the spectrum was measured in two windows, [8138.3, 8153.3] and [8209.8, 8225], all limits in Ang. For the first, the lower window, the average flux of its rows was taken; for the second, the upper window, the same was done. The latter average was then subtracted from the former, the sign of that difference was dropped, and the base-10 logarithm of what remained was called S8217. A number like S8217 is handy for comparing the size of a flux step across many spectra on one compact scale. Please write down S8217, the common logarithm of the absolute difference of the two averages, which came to -0.63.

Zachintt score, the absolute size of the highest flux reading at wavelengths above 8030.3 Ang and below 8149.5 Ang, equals 7.33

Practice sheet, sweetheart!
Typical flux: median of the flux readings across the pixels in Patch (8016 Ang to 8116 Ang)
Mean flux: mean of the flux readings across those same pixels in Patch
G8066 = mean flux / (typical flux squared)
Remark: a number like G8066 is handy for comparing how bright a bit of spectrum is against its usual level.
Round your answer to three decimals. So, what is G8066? 0.156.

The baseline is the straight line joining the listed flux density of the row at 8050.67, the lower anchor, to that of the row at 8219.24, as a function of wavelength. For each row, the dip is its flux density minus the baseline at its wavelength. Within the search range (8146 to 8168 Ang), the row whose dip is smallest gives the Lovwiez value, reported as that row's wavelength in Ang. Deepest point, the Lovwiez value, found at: 8147.64 Ang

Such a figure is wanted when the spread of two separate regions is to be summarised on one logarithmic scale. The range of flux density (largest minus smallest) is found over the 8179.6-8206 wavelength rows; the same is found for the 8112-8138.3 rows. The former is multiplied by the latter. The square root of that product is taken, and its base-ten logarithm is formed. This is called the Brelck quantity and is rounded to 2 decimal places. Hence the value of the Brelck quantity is -0.20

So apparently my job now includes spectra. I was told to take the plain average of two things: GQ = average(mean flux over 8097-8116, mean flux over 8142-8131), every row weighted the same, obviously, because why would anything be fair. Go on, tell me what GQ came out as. 6.48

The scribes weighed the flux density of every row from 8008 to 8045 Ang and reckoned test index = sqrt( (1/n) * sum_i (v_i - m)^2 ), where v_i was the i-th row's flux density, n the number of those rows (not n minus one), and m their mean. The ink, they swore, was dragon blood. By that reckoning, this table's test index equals 0.28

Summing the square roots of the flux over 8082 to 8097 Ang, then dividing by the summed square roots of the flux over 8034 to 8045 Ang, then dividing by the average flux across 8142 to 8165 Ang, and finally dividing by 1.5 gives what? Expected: 0.14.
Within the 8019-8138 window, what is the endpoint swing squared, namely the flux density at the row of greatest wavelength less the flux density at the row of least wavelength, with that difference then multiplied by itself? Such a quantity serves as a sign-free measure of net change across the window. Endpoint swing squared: 0.13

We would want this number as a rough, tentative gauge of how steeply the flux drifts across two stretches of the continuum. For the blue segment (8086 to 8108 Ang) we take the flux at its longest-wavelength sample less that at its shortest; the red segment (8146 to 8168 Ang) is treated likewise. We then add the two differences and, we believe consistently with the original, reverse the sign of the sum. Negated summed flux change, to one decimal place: -2.4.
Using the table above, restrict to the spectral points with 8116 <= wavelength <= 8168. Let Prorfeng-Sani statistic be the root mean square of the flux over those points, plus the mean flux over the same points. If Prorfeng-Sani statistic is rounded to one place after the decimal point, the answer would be 12.7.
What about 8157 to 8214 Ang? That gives 12.3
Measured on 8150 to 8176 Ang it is 12.7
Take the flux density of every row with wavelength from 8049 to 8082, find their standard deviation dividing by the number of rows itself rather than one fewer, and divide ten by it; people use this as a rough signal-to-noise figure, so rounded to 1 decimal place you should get 37.2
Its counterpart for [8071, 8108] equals 23.7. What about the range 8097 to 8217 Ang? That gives 28.6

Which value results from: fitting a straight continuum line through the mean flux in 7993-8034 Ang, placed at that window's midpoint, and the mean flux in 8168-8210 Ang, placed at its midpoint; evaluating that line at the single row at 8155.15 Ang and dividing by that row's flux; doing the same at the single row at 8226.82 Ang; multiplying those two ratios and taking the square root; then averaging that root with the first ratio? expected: 1.00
